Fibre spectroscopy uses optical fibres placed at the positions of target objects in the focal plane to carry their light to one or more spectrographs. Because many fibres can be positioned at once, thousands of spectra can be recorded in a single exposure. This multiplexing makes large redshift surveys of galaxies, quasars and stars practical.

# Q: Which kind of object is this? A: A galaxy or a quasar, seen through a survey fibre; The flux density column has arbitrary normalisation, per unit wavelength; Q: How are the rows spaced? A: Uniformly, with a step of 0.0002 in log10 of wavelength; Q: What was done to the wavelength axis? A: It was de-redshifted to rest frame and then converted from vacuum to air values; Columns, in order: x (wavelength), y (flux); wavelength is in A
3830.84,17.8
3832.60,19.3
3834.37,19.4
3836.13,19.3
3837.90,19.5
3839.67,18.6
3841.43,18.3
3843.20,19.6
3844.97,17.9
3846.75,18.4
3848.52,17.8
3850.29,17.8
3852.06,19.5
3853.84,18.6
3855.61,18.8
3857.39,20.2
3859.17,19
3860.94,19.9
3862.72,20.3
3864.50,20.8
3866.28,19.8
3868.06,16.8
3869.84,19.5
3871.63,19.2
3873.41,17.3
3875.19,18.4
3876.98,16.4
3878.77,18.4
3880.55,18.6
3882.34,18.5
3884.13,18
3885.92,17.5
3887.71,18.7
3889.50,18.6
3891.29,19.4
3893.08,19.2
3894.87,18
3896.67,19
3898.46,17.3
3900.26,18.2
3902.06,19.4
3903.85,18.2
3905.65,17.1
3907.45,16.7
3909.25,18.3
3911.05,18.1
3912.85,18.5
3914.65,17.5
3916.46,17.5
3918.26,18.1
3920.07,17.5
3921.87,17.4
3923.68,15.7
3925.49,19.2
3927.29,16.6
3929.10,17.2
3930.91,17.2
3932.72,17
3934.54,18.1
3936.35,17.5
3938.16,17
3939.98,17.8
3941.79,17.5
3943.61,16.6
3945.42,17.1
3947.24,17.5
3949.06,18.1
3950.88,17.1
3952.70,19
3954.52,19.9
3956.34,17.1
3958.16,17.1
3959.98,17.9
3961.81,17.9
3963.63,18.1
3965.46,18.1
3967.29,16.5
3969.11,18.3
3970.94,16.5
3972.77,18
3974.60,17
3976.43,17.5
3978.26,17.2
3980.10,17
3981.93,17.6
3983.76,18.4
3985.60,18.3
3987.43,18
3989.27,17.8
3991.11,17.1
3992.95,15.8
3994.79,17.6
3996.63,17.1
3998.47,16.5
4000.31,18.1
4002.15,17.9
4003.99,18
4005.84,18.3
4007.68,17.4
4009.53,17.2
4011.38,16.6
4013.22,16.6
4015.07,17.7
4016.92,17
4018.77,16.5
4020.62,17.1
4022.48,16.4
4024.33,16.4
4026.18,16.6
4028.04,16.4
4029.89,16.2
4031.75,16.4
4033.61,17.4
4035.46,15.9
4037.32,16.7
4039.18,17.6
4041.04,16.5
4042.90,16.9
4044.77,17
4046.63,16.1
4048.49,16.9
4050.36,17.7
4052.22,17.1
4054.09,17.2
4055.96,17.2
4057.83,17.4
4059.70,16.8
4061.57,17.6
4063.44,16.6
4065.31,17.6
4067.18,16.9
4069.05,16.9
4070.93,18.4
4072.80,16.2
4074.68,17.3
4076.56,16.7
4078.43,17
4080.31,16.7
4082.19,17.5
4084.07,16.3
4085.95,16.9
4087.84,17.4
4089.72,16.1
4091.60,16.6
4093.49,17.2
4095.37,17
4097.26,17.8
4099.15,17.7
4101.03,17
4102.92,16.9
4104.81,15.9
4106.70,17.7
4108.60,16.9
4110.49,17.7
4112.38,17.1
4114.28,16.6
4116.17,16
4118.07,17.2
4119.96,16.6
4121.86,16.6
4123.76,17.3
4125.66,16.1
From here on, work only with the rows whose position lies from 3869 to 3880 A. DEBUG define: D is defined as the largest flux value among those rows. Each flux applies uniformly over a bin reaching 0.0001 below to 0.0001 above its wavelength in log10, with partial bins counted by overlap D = 19.5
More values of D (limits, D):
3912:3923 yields 18.5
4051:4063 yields 17.6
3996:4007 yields 18.3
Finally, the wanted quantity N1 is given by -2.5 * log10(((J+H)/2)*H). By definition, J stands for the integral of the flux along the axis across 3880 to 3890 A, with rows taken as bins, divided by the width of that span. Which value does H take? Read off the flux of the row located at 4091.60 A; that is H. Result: -6.15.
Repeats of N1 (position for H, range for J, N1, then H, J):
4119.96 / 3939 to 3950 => -6.13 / 16.6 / 17.4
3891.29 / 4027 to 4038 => -6.35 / 19.4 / 16.5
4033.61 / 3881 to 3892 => -6.23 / 17.4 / 18.4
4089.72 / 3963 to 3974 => -6.08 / 16.1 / 17.5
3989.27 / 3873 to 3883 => -6.26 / 17.8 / 17.9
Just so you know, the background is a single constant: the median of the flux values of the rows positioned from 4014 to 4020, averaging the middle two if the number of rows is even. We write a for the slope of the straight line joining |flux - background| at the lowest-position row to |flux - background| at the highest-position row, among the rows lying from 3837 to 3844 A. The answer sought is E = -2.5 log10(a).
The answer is 4.3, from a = 0.019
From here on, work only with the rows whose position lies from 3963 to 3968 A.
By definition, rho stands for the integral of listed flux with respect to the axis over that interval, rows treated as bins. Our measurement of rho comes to 88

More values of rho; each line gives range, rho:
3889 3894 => 96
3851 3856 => 95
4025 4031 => 98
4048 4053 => 86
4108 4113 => 86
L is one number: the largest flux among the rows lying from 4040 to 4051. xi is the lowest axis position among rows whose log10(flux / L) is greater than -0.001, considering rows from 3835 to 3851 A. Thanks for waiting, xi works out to 3836.13 A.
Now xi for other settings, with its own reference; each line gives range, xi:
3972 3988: 3972.77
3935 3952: 3939.98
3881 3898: 3882.34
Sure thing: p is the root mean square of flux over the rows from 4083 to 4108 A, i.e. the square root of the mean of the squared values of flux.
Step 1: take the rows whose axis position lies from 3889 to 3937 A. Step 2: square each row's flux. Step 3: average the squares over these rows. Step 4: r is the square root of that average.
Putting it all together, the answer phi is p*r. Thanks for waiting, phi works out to 304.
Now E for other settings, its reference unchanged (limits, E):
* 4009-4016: 2.6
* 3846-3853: 1.7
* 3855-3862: 1.7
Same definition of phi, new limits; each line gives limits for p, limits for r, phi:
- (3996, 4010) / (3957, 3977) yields 308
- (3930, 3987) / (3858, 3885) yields 331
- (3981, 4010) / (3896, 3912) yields 317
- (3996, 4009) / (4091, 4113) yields 302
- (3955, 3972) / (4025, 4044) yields 292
